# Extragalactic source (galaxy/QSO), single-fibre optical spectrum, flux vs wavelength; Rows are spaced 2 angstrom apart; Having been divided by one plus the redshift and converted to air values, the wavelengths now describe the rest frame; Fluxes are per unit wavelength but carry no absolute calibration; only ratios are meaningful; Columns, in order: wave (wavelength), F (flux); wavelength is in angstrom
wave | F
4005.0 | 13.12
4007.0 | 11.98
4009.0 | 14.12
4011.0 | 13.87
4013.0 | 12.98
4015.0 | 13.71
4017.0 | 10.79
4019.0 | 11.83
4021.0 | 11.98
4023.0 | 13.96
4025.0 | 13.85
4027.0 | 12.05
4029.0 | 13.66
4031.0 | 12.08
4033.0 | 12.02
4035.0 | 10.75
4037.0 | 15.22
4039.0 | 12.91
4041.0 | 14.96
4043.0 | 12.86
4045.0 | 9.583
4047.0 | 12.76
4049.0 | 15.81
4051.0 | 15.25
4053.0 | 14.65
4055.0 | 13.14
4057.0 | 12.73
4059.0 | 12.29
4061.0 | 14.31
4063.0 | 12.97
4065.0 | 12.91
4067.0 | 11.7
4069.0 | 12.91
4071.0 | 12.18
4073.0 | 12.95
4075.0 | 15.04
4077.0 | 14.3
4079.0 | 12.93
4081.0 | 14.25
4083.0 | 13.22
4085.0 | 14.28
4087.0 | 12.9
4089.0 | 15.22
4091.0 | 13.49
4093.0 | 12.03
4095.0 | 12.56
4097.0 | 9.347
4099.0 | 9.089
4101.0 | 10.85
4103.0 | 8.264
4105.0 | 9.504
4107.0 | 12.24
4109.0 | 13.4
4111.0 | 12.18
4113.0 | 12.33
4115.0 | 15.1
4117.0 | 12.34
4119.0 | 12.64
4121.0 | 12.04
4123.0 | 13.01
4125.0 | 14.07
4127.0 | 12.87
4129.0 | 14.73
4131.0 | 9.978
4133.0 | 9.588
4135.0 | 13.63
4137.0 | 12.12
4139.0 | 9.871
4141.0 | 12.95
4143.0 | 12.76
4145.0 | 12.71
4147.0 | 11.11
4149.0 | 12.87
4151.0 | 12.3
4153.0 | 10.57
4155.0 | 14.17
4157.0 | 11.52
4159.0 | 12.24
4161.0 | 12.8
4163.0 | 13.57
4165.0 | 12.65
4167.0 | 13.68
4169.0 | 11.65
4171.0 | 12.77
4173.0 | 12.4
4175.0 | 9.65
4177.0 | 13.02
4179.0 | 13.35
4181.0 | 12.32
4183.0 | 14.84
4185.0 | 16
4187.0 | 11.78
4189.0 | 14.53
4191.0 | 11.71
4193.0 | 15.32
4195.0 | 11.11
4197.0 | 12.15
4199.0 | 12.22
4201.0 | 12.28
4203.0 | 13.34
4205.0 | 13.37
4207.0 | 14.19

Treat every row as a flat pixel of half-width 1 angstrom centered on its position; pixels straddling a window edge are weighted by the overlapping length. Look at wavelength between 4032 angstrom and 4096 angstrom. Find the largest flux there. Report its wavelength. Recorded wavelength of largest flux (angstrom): 4049.0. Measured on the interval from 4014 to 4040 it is 4037.0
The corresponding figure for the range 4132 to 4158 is 4155.0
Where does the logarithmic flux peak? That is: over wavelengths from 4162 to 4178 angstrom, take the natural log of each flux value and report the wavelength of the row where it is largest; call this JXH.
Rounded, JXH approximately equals 4167.0 angstrom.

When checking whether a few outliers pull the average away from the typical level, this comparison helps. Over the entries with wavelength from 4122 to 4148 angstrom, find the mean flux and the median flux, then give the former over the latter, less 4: -3.04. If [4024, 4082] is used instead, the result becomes -2.98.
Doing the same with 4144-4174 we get -3.01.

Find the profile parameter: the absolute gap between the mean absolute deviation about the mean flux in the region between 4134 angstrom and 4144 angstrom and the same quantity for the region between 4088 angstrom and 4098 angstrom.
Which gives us 0.46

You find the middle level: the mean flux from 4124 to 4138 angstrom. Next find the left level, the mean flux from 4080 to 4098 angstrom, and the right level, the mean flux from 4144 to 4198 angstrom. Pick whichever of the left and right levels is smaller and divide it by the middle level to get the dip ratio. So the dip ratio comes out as 1.02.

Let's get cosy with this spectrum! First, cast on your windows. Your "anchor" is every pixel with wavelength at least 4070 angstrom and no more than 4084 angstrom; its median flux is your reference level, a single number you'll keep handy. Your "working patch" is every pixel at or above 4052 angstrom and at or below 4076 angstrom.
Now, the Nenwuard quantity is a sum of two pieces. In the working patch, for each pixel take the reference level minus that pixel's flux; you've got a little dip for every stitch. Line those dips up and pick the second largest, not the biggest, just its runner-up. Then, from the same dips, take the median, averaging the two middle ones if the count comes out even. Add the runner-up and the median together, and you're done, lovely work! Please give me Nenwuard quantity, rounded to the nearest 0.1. 1.3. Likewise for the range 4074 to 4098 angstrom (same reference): 1.1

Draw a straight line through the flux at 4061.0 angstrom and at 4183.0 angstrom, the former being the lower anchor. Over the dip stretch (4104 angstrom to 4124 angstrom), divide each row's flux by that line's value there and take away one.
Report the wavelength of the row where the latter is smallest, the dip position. 4105.0 angstrom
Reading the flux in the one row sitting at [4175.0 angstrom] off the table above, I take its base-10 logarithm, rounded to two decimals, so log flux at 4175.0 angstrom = 0.98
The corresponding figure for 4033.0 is 1.08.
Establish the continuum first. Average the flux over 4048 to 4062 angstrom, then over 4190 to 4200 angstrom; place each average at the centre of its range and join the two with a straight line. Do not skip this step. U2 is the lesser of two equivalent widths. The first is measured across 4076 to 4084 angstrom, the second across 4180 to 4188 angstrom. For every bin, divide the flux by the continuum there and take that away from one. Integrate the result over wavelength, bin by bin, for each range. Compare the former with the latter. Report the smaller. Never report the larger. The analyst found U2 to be -0.7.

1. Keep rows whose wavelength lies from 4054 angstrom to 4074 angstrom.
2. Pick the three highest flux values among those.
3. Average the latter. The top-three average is 13.5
